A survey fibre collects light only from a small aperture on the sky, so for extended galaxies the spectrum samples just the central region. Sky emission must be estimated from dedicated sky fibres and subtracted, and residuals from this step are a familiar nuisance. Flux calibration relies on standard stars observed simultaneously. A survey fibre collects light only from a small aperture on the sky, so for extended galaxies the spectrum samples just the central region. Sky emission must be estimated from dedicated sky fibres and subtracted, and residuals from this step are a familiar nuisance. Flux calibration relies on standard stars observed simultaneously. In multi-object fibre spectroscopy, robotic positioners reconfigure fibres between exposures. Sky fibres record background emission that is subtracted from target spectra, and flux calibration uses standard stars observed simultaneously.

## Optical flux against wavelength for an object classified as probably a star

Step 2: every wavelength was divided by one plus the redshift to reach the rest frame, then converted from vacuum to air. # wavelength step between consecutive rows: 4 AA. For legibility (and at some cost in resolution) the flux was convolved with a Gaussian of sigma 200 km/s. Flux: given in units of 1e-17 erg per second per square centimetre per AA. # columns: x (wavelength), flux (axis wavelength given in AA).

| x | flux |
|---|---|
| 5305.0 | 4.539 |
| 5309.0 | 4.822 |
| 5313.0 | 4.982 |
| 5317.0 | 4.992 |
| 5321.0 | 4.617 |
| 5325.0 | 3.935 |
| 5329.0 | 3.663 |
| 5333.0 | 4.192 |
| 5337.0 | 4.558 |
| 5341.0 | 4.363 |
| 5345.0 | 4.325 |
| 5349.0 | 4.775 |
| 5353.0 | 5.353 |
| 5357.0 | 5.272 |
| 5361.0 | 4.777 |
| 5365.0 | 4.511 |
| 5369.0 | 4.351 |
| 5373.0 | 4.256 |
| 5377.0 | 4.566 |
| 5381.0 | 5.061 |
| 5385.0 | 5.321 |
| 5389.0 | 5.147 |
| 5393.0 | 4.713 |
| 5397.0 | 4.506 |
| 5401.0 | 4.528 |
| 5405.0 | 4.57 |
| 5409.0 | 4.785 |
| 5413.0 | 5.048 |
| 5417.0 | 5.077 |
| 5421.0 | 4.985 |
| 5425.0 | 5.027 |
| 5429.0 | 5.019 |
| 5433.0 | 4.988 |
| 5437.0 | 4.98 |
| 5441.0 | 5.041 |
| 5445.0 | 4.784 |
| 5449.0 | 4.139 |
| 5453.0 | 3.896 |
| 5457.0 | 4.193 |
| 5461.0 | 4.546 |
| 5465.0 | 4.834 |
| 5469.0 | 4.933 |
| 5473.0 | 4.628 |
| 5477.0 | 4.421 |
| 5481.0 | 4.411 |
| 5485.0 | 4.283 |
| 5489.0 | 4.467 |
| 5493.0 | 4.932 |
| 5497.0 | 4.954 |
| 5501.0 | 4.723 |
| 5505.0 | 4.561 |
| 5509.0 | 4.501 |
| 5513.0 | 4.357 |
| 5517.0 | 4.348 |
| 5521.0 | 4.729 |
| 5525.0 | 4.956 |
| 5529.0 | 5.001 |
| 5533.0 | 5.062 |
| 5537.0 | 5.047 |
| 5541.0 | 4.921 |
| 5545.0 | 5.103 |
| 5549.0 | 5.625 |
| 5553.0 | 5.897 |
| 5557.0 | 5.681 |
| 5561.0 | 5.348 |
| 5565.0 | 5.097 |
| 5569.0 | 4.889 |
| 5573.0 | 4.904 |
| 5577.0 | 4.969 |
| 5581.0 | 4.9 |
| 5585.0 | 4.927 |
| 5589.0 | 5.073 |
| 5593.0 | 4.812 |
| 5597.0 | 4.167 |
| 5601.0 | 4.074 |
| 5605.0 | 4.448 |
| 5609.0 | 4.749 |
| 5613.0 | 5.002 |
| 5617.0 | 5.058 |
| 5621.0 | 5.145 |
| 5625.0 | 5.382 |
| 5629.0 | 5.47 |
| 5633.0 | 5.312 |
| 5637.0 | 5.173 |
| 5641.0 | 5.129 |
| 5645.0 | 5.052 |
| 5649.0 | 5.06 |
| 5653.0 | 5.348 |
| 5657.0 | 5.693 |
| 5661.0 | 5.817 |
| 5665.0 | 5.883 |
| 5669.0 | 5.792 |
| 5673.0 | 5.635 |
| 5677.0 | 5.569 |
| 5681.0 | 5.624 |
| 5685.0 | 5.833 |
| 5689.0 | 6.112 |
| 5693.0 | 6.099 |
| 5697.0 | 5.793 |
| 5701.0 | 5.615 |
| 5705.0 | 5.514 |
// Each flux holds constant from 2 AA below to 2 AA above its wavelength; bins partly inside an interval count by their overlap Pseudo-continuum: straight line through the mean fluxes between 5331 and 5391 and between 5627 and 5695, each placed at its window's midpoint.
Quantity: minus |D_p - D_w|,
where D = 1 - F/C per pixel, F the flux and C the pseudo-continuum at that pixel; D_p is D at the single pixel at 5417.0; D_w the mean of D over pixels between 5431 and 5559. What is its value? -0.104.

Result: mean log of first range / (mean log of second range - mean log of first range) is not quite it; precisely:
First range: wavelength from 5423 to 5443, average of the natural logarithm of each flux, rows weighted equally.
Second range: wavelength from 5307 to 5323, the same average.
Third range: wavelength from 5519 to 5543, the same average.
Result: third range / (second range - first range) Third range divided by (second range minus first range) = -49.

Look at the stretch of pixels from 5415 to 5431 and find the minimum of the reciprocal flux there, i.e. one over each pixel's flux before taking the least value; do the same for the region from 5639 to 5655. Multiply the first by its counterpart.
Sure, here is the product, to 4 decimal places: 0.0368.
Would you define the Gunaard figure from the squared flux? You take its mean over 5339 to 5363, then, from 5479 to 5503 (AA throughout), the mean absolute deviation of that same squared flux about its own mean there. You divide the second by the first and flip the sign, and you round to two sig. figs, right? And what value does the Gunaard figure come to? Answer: -0.096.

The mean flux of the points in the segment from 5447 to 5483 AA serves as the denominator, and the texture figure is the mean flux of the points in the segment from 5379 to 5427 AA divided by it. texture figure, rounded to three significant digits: 1.10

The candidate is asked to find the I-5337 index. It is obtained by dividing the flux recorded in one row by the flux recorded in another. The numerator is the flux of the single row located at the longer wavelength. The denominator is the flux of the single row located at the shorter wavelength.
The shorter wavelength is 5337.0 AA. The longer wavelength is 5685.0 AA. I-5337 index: 1.28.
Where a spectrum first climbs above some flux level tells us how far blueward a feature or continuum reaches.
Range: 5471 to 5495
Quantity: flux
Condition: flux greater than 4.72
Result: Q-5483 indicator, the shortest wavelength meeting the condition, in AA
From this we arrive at 5493.0 AA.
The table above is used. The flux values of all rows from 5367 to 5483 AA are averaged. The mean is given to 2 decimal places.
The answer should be 4.72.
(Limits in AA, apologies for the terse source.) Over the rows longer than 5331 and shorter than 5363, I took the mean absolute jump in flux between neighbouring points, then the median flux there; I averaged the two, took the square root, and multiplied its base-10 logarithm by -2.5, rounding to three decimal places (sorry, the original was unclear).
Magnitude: -0.495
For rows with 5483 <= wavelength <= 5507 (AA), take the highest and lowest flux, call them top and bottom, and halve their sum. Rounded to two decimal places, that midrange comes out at 4.62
